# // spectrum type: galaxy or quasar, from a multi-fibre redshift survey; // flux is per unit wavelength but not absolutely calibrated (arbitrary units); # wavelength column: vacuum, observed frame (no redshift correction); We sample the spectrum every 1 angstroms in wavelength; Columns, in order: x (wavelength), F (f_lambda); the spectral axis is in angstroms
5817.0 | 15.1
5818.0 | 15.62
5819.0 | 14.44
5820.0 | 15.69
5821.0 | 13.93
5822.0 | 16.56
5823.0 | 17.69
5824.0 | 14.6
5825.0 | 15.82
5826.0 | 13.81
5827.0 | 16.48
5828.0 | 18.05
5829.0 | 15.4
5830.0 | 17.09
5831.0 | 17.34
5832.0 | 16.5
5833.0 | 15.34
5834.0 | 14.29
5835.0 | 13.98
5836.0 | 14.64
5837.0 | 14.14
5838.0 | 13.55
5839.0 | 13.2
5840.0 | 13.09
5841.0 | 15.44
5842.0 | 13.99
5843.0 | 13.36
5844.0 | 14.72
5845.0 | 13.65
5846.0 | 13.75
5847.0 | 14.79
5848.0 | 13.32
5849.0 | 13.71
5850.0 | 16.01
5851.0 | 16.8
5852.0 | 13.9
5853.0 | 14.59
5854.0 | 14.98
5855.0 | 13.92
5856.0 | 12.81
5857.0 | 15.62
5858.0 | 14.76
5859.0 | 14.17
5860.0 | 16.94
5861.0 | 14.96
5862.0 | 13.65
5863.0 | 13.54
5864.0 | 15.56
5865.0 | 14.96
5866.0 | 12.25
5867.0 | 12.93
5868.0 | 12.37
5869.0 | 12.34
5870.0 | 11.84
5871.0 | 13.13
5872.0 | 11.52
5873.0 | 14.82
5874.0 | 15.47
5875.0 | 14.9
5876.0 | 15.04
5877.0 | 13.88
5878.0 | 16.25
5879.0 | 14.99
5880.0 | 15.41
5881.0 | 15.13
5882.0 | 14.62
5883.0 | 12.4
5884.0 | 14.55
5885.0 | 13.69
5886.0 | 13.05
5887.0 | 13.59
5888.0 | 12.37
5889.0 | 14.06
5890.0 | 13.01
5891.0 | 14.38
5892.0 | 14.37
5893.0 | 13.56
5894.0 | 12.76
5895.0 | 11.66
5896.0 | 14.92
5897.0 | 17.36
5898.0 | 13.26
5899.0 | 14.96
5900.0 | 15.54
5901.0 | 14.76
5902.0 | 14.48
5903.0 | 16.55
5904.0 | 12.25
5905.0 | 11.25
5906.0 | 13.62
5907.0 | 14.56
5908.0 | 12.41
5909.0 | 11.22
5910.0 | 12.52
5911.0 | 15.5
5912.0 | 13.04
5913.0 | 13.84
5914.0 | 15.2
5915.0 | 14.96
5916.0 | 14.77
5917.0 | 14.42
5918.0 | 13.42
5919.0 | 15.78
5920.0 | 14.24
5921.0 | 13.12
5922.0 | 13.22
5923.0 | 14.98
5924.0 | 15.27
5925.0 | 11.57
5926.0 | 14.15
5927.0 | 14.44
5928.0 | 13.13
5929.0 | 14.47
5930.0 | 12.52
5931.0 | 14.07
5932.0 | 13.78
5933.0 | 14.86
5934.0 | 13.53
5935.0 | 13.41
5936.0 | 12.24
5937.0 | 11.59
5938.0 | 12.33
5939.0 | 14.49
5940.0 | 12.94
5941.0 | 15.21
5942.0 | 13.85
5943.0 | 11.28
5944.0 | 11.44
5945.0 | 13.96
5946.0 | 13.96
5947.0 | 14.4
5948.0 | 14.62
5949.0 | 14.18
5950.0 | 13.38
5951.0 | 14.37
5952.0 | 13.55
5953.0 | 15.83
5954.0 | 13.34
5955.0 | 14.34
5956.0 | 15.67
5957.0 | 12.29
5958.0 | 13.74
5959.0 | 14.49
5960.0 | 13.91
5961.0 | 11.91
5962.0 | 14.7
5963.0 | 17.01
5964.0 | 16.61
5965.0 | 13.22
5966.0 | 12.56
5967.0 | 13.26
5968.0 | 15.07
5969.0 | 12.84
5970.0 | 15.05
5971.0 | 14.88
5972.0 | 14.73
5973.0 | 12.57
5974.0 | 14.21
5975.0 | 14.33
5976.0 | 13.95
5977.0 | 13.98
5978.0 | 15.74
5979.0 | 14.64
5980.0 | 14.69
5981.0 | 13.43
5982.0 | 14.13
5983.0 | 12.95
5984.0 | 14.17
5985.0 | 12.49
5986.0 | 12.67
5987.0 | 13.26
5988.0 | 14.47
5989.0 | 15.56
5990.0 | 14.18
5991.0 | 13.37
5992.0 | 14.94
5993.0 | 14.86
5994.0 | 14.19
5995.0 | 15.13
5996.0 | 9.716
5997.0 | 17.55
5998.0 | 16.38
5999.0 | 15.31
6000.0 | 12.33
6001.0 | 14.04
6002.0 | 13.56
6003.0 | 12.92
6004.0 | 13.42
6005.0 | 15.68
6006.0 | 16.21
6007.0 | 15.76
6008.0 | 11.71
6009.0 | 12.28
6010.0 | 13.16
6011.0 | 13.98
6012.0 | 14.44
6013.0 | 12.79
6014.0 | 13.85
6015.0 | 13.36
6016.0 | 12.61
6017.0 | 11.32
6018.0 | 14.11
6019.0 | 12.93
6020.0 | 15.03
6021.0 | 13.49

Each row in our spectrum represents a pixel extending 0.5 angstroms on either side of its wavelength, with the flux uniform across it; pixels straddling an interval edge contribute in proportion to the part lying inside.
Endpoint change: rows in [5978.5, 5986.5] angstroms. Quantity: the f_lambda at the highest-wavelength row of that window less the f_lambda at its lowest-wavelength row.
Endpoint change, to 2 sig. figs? -2.0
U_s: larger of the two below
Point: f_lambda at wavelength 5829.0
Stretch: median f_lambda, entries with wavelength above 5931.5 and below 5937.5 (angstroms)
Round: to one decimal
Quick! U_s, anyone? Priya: 15.4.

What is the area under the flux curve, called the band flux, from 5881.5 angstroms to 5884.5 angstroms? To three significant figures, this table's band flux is 41.6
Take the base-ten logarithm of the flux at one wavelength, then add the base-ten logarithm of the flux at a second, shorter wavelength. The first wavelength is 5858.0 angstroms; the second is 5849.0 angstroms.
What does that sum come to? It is 2.31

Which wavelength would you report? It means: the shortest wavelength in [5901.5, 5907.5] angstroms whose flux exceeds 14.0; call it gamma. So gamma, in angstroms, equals 5902.0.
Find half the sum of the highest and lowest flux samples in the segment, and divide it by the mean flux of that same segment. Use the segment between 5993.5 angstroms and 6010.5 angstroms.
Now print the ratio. 0.97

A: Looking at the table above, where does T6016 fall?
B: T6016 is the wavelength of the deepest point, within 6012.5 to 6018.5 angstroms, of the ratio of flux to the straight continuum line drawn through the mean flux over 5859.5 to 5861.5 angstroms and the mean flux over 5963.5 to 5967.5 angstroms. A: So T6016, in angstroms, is 6017.0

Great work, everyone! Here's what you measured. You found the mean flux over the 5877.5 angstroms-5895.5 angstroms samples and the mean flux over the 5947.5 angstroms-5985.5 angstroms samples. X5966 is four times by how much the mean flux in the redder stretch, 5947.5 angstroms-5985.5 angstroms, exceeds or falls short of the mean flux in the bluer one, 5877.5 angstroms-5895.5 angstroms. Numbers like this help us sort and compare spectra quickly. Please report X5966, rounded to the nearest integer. 1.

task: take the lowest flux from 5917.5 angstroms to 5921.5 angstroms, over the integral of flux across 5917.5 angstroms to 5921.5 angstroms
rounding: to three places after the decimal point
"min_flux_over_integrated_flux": 0.232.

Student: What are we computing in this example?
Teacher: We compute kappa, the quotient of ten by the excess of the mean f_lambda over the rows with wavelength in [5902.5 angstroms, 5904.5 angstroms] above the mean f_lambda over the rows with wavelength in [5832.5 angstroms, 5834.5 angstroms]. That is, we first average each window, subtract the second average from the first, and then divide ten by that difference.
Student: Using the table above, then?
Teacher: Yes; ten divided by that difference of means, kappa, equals -24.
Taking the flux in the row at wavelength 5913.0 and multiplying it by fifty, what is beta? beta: 692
